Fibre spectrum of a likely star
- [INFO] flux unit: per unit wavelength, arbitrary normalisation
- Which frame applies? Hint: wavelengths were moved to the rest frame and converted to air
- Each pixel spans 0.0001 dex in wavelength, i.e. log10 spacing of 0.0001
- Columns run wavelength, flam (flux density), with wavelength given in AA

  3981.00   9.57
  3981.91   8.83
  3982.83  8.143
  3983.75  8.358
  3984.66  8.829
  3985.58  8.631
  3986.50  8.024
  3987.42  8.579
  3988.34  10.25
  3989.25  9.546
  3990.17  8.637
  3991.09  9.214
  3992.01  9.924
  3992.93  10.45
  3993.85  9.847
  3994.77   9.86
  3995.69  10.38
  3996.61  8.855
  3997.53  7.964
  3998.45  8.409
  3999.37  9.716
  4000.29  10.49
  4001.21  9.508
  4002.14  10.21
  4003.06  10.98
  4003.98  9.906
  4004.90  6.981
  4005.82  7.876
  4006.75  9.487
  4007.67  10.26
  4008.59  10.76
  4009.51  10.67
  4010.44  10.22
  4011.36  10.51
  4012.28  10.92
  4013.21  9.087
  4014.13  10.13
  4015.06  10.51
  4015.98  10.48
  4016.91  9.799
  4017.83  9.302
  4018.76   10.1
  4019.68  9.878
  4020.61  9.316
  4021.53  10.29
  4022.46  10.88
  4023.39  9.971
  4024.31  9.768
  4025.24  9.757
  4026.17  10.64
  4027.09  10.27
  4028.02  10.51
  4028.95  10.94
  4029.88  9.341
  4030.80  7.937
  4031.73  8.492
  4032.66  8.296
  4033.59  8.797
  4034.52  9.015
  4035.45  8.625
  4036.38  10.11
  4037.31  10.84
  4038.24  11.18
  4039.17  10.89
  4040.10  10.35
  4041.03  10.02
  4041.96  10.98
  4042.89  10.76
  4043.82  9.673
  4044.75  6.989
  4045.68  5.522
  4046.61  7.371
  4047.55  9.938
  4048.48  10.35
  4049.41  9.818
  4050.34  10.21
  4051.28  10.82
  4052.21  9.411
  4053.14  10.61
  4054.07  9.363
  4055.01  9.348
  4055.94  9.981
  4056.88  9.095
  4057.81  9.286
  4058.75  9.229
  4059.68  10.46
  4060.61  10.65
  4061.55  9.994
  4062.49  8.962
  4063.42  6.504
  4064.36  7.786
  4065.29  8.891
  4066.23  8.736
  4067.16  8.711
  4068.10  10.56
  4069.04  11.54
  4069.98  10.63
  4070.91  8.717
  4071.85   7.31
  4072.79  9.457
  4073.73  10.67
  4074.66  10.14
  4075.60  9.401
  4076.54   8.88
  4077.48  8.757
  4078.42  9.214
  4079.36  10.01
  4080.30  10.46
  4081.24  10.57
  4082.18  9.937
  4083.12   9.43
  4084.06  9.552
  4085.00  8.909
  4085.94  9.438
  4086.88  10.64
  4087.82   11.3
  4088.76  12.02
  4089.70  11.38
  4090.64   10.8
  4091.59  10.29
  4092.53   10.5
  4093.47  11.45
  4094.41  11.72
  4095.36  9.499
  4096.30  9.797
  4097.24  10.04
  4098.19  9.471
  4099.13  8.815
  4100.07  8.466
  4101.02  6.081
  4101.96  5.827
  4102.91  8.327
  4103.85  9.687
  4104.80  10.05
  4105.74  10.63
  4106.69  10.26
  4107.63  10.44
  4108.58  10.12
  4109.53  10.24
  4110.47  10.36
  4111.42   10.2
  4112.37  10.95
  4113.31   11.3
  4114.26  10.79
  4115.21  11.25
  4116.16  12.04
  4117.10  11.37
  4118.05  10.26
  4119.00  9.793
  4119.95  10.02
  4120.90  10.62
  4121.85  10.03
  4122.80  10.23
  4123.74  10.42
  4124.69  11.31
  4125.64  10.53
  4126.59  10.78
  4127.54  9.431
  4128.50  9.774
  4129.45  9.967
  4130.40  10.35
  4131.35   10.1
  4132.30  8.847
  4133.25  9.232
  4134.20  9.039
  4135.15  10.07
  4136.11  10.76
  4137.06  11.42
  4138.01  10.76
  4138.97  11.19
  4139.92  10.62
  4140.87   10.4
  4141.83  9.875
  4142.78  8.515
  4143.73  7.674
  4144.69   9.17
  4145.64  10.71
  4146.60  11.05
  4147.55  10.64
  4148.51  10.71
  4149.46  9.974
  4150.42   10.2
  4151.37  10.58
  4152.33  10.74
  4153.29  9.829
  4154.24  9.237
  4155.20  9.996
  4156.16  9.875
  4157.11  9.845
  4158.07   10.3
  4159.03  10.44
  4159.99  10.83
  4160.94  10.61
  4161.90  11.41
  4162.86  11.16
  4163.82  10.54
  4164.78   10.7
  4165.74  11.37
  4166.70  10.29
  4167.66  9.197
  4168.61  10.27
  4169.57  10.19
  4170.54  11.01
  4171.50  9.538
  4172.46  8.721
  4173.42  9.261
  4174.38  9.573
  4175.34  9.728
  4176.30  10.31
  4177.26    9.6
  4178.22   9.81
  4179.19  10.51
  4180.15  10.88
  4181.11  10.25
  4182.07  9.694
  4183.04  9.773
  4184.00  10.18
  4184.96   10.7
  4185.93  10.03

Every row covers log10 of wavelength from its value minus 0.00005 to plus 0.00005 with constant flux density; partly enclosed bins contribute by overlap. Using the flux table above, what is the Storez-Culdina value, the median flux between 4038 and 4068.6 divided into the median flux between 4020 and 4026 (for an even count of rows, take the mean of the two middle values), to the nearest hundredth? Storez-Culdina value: 1.01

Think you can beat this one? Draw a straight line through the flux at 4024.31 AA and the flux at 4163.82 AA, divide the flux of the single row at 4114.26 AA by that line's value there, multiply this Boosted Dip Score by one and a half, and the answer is 1.58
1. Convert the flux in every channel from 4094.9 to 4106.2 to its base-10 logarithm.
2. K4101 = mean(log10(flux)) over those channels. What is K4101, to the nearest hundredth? 0.94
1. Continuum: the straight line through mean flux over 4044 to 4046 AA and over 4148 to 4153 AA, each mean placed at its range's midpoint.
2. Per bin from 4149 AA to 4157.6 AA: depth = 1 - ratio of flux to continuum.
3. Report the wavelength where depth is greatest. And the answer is 4154.24 AA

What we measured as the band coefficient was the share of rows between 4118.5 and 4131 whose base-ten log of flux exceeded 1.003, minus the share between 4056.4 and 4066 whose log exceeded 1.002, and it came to 0.34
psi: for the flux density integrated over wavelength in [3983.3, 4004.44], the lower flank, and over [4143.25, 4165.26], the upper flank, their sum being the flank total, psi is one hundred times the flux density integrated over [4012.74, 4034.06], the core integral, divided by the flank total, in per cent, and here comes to 48.9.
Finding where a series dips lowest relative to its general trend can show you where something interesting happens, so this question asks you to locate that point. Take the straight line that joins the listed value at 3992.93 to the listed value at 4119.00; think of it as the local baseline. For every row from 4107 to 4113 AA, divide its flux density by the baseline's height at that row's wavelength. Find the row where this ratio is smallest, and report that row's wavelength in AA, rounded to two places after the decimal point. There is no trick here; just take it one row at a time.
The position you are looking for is 4108.58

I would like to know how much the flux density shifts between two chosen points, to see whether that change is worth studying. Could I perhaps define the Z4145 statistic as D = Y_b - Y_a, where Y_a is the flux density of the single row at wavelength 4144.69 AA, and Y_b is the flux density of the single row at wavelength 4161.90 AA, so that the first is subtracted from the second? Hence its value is 2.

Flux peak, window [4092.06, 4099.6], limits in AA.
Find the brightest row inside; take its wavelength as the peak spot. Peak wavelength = 4094.41 AA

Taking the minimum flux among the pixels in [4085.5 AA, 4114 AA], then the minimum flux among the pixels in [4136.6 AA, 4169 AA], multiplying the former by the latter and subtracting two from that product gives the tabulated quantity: 43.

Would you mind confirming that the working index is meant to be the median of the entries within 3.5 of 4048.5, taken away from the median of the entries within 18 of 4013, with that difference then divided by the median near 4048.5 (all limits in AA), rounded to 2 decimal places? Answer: 0.02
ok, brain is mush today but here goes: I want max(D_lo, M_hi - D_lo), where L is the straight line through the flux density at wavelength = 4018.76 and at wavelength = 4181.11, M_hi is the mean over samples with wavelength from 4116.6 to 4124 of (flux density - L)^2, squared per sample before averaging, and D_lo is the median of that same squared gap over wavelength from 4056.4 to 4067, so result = 1.1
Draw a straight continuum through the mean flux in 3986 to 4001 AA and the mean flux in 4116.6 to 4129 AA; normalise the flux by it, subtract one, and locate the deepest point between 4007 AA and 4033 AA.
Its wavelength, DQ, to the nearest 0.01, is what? 4030.80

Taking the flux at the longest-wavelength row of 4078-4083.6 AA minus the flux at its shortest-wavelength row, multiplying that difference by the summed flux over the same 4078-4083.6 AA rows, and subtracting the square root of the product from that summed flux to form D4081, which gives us 56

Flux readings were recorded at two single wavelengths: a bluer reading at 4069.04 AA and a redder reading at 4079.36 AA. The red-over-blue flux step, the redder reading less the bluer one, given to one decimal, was -1.5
